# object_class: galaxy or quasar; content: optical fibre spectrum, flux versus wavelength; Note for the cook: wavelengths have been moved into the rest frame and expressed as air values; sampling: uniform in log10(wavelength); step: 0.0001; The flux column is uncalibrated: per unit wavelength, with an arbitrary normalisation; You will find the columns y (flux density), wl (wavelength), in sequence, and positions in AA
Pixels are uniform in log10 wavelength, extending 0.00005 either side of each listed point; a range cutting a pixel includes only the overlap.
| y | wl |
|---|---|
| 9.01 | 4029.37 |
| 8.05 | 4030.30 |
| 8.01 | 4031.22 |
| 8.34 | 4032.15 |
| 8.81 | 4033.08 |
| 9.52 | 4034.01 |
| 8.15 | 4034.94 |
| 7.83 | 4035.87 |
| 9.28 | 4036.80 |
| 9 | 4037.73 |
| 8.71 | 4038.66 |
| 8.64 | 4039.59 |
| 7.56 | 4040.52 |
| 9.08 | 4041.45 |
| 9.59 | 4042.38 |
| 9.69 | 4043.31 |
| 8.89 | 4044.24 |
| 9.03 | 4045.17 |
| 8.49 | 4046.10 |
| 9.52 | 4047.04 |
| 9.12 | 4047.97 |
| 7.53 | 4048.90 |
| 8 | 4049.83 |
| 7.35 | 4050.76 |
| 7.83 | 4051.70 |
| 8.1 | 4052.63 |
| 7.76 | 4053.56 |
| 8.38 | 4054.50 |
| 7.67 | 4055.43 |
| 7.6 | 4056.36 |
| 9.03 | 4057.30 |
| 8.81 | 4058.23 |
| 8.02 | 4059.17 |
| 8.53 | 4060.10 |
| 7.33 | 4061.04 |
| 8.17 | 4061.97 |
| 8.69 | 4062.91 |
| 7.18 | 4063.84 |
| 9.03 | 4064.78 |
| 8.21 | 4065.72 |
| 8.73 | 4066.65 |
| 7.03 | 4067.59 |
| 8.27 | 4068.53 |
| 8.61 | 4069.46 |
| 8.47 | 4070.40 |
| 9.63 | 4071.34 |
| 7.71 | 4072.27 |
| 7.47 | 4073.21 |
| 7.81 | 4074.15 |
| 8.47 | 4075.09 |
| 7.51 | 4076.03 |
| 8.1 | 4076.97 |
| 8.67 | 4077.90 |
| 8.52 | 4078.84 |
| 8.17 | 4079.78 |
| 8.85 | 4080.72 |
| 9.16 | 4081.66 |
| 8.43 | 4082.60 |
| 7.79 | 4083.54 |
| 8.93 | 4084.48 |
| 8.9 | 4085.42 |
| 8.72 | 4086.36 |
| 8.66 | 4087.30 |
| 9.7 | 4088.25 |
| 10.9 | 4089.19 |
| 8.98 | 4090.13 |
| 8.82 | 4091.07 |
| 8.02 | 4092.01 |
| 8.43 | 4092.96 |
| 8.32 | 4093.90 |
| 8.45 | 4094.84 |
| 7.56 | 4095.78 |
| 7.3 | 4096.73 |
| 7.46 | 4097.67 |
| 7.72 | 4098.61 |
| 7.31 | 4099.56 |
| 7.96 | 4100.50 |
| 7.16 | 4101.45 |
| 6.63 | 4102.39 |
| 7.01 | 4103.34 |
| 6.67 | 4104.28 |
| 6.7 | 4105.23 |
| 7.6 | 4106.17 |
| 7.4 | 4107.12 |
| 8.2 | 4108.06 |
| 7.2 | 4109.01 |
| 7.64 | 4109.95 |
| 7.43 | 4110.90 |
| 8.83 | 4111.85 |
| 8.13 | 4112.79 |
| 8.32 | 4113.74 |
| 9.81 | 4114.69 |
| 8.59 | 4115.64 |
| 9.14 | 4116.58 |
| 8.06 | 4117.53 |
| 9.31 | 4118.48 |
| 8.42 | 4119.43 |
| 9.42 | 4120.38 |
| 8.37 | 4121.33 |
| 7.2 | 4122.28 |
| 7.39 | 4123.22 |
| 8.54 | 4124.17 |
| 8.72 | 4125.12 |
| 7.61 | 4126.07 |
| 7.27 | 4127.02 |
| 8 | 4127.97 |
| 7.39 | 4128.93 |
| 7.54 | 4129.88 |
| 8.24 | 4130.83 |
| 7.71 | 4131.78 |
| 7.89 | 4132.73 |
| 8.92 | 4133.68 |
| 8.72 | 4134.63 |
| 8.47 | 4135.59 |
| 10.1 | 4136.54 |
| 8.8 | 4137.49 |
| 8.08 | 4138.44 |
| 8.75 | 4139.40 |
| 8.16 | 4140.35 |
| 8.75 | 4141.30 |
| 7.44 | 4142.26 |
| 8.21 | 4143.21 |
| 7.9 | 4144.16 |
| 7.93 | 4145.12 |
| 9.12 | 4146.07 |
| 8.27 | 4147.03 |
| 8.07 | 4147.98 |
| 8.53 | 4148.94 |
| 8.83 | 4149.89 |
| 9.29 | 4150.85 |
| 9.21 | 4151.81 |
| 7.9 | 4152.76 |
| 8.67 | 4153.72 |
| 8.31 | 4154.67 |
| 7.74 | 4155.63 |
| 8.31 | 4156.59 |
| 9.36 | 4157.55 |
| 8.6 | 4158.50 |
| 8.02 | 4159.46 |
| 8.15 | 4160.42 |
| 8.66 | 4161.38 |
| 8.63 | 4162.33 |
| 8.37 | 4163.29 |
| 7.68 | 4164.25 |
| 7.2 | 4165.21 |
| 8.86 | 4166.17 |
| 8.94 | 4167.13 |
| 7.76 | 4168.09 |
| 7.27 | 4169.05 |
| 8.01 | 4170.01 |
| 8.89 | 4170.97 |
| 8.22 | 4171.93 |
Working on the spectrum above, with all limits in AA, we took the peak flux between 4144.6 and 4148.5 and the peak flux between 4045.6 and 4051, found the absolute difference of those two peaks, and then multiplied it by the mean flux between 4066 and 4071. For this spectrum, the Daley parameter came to 3.3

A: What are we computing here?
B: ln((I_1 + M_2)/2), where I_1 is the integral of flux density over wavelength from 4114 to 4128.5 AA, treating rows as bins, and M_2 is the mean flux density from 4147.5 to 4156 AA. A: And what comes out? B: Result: 4.2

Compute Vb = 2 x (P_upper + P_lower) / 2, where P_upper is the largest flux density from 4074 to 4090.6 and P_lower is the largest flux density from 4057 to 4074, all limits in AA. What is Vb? 20.5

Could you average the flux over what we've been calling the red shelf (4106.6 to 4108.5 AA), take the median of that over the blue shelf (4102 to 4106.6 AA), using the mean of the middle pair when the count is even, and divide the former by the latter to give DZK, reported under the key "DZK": 1.16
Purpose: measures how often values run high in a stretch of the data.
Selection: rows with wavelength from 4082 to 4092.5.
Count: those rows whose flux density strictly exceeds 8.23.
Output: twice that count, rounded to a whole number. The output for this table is 18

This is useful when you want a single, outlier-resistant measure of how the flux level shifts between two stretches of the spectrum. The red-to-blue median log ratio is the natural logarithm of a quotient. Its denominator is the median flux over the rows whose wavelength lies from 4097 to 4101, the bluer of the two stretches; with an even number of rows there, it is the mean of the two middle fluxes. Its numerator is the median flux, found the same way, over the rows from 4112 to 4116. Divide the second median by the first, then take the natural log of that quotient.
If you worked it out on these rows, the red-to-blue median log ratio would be 0.11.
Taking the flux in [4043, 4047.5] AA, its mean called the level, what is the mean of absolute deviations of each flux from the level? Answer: 0.38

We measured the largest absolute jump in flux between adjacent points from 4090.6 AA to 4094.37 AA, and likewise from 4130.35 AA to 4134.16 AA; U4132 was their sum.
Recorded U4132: 1.8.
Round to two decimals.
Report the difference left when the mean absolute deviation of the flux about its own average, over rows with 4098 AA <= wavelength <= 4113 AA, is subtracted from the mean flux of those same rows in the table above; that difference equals 7.00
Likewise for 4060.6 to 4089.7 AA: 7.86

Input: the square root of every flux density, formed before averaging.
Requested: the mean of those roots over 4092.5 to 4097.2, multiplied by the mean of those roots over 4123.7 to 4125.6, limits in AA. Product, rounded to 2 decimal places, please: 8.31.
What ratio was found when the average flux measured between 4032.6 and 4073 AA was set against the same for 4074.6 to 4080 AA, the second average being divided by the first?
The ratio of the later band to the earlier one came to 0.98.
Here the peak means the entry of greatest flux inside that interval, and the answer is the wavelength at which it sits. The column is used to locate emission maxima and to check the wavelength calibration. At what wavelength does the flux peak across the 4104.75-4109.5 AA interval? 4108.06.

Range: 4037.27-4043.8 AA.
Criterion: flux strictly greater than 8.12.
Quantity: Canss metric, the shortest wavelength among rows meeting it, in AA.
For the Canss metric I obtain 4037.73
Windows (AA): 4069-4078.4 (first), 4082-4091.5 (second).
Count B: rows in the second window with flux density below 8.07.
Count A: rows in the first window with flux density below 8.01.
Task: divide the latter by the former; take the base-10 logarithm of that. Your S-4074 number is 0.60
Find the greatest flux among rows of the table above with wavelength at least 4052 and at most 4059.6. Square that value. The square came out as 81.5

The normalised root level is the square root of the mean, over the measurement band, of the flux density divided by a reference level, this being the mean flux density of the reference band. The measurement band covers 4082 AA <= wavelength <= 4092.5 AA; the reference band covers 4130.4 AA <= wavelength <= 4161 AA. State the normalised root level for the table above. 1.03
